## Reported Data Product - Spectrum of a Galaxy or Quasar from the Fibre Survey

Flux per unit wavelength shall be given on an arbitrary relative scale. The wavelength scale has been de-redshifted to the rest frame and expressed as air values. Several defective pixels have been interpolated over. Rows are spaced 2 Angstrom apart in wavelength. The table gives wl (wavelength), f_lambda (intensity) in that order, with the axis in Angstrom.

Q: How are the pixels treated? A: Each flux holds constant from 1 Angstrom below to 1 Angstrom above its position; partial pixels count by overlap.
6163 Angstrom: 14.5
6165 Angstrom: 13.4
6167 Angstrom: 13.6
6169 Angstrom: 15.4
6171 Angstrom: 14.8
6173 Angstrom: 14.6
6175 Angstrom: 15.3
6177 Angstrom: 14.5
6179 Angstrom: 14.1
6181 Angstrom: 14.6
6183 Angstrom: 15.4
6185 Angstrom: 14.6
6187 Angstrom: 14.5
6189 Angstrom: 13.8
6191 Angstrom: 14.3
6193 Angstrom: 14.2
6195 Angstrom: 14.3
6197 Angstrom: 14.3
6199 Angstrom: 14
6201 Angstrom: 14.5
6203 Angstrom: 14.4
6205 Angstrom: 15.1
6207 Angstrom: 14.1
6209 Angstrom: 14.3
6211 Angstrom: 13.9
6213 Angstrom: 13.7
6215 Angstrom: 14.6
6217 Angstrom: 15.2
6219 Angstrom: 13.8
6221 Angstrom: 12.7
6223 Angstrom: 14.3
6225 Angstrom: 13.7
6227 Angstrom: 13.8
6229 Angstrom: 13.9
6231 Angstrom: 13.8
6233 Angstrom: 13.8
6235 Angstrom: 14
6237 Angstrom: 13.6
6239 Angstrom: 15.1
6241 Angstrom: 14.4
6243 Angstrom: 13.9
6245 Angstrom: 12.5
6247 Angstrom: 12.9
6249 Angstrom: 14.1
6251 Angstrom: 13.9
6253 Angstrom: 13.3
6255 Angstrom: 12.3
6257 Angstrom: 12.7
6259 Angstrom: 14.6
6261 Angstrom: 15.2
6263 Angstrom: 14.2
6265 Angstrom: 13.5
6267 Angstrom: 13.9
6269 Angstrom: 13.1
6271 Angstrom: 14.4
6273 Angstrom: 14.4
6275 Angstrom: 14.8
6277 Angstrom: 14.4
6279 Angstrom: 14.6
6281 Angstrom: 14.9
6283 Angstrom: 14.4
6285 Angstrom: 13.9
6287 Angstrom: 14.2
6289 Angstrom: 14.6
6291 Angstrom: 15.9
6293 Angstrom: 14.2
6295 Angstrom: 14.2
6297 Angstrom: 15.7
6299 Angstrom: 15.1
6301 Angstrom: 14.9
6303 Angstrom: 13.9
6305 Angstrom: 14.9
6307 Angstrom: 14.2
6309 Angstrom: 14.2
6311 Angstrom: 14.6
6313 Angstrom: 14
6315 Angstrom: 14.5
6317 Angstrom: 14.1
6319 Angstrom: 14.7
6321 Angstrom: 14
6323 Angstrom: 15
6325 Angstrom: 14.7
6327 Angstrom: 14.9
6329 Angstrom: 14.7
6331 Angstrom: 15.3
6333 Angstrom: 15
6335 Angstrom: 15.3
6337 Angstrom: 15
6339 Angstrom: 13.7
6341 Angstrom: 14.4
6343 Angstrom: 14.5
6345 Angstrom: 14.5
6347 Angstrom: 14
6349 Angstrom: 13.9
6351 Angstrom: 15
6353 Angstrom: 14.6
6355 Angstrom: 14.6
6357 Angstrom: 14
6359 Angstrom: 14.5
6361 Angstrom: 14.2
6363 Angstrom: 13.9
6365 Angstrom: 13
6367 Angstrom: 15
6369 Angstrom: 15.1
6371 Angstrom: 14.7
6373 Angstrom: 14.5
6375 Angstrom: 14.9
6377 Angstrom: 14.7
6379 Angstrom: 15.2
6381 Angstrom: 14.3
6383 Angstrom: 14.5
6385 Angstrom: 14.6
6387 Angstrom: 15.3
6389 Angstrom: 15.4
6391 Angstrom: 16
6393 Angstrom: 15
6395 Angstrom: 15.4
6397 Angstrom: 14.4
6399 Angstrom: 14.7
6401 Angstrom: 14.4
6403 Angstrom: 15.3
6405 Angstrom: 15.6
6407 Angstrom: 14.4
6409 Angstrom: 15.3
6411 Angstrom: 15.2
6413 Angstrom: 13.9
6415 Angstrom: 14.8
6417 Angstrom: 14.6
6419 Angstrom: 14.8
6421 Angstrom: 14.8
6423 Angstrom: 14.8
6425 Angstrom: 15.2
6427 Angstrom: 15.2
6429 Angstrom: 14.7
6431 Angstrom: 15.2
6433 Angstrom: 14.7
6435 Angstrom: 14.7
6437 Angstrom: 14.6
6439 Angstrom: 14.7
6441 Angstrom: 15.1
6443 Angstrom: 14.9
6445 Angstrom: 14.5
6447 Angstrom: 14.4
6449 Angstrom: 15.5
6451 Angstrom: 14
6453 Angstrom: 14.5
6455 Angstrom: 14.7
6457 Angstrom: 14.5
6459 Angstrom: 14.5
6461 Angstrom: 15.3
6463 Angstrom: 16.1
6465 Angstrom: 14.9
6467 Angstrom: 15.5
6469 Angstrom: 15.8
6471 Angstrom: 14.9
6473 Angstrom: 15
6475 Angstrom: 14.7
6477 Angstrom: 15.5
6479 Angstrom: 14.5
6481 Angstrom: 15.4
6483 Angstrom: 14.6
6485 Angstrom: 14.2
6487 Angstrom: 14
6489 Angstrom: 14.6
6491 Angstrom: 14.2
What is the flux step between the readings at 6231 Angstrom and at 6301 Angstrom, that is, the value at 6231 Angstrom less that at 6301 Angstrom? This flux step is -1.1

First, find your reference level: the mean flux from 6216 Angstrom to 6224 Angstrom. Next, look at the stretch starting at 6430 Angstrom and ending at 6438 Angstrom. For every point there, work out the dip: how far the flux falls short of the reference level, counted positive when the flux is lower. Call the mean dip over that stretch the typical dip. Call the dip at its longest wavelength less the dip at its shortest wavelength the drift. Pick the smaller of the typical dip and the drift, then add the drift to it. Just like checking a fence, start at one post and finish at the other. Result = -0.20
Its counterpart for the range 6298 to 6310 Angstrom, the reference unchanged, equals 0.37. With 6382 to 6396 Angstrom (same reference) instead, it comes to -2.07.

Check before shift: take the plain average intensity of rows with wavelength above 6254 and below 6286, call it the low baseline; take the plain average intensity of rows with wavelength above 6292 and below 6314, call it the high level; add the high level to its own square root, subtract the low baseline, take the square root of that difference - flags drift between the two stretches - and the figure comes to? 2.07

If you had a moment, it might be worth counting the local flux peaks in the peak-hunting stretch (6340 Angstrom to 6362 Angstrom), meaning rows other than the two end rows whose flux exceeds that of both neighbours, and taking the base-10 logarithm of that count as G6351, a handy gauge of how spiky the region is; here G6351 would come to 0.3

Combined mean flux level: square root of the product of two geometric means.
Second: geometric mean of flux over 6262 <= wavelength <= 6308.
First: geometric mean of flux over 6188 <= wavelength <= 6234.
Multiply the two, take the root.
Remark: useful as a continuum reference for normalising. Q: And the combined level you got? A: 14.3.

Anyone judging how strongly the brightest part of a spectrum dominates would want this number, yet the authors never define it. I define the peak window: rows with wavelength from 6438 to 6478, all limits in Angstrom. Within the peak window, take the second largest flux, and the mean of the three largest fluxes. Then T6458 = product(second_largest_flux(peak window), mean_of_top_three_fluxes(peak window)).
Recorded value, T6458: 250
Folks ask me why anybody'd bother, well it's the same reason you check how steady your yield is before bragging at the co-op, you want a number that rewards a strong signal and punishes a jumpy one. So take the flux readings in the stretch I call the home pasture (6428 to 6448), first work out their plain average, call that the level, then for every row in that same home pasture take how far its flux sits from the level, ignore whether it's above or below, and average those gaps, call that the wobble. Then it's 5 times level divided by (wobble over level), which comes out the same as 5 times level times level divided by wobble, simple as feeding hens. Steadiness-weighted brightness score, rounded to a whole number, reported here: 5725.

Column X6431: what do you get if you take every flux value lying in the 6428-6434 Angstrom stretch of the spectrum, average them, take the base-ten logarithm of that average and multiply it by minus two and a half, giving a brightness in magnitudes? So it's -2.93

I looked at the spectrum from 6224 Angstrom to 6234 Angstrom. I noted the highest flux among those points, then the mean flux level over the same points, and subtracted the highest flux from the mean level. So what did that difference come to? -0.10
